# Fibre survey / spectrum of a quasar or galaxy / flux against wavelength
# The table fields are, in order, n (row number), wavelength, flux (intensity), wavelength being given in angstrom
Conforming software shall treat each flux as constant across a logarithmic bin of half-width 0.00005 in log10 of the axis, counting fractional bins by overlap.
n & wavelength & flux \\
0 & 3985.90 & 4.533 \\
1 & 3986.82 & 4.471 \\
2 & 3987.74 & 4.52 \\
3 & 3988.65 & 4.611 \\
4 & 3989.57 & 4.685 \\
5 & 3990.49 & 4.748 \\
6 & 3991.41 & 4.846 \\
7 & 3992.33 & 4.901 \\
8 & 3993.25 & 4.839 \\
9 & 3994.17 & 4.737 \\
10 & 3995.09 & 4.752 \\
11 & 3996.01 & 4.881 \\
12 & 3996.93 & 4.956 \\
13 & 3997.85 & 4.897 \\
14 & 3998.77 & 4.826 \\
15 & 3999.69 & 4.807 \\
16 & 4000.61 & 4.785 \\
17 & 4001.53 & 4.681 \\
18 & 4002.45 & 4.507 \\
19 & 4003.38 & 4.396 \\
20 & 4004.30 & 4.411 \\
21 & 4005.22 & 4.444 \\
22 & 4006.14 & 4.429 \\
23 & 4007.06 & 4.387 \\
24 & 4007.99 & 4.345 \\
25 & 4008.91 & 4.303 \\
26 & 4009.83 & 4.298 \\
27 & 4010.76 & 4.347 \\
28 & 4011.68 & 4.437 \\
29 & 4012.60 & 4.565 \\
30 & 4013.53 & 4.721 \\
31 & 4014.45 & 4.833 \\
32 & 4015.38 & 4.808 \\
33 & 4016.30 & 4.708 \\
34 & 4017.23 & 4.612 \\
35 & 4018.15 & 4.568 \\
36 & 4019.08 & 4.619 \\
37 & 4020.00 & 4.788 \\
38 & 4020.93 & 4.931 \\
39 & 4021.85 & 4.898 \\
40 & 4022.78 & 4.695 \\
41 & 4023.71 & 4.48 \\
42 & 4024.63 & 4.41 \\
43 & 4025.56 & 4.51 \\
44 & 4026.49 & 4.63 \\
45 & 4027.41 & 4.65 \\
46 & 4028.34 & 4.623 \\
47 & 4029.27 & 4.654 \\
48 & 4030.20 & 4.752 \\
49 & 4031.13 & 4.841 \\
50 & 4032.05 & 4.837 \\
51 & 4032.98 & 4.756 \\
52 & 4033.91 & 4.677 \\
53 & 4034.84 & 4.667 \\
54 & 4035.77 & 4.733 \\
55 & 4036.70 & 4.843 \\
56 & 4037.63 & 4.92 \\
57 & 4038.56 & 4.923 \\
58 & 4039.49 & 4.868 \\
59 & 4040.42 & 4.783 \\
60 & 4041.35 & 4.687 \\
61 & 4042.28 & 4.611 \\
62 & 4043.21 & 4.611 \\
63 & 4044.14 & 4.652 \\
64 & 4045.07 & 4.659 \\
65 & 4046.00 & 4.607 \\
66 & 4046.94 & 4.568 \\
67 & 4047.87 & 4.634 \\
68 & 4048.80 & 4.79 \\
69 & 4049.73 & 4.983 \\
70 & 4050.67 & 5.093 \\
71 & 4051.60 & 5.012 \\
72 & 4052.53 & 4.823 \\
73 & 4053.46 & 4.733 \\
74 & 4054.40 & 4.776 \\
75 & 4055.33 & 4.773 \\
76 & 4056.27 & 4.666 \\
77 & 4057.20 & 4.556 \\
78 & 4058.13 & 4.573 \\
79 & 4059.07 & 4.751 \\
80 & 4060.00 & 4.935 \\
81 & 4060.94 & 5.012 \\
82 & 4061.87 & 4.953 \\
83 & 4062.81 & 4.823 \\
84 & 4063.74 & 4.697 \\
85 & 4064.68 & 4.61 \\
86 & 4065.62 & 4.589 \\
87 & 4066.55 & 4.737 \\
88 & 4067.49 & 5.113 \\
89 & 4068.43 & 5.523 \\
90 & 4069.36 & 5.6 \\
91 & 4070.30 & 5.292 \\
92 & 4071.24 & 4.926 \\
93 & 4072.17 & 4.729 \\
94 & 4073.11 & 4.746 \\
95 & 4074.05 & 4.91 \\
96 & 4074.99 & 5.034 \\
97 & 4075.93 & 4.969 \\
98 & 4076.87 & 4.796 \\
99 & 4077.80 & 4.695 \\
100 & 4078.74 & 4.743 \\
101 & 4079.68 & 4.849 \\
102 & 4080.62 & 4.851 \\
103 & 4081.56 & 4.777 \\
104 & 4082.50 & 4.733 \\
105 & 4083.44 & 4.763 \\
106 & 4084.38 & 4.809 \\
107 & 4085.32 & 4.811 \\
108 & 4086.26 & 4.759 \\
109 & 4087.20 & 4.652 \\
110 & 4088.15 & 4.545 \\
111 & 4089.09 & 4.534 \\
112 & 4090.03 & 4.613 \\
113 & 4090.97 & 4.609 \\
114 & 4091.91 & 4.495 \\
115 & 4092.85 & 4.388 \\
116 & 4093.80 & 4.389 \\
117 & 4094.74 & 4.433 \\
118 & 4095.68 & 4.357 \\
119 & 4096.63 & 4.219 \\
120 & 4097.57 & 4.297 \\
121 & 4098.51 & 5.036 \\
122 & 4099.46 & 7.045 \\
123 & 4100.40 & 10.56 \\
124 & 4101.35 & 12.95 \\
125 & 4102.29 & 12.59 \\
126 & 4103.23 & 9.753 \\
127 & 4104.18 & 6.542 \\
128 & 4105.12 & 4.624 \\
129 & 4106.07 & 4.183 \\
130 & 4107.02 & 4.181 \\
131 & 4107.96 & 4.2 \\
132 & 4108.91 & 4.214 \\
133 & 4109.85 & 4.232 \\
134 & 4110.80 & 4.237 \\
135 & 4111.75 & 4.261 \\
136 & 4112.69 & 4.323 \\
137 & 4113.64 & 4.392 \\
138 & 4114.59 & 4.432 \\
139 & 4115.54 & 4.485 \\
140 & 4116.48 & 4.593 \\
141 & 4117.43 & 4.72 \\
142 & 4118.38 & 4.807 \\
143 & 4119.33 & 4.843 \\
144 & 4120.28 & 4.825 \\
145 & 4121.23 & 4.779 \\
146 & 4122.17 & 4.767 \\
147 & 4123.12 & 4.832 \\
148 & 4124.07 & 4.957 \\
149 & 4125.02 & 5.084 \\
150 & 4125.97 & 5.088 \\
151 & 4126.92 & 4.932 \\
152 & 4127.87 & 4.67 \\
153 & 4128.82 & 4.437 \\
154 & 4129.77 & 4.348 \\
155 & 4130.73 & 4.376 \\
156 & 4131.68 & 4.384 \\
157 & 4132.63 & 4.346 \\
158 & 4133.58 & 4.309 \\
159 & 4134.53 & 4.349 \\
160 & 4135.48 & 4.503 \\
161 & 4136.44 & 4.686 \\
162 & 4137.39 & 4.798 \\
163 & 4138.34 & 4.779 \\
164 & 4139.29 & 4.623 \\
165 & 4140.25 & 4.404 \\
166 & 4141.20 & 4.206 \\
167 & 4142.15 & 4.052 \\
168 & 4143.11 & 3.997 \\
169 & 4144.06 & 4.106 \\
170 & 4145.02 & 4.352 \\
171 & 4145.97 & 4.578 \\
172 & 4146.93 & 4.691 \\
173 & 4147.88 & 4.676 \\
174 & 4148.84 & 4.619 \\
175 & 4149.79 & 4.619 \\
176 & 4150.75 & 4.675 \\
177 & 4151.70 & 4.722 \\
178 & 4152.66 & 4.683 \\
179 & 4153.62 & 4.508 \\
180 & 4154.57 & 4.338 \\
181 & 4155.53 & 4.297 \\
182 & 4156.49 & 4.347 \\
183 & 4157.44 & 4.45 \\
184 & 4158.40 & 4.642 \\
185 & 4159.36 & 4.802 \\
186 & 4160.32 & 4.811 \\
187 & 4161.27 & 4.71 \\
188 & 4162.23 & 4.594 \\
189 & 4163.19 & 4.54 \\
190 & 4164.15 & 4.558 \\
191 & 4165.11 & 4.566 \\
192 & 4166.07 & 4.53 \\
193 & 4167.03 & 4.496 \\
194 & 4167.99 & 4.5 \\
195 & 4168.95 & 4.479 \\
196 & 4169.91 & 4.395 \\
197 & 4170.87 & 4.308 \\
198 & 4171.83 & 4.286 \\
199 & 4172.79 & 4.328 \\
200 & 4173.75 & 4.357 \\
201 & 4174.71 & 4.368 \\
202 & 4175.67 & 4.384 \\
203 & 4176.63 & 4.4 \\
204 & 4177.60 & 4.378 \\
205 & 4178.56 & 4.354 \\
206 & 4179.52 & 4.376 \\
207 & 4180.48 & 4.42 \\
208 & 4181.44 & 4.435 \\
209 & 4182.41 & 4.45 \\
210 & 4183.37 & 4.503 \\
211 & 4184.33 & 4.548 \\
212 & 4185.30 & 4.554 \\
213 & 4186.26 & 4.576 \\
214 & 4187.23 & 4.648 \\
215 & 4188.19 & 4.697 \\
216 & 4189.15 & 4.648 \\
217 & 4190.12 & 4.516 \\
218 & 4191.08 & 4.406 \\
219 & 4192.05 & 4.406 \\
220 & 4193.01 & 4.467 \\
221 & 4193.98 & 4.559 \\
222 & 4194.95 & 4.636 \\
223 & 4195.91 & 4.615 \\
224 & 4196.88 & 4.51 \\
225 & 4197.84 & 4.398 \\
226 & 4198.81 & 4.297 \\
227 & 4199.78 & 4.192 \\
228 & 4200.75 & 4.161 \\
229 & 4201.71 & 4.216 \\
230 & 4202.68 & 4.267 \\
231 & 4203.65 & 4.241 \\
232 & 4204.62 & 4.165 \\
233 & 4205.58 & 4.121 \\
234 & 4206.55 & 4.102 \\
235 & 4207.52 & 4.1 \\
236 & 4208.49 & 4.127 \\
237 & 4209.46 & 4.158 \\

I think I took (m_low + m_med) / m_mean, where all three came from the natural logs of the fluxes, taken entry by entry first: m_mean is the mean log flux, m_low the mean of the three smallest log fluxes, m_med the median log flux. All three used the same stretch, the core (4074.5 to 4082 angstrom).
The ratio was 1.98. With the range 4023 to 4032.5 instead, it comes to 1.98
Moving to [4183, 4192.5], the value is 1.98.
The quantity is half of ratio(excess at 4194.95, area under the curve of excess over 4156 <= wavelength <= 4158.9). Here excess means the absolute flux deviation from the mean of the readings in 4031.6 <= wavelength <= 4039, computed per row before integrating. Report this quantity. 0.09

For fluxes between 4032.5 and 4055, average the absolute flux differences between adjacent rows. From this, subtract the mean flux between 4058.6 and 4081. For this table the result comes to -4.8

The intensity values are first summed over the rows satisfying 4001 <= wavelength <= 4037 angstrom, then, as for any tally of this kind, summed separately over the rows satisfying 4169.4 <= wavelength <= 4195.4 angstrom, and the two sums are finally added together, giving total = 300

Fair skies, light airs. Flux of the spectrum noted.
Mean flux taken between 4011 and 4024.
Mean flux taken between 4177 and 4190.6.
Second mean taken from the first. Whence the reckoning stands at 0.18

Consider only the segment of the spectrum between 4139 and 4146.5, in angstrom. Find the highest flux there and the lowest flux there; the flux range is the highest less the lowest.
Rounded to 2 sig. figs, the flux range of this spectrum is 0.63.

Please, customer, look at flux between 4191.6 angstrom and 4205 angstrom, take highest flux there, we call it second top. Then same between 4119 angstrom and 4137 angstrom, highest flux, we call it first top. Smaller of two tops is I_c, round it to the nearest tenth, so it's 4.6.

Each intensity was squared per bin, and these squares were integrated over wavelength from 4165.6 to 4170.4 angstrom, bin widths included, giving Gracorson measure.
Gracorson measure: 96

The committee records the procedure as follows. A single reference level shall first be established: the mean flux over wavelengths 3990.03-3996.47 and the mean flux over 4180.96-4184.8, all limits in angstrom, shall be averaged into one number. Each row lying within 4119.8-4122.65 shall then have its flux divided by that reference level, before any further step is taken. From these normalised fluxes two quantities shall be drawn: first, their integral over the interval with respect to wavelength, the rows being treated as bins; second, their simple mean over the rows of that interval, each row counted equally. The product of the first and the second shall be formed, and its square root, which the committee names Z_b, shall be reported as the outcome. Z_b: 1.74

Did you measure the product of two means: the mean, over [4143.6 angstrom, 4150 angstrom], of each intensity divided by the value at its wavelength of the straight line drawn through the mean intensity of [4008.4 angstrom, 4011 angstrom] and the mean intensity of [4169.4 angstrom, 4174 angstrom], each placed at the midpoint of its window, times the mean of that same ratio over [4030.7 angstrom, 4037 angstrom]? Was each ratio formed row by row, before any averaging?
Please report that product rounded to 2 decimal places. 1.15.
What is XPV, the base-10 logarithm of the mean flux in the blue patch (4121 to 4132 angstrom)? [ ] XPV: 0.674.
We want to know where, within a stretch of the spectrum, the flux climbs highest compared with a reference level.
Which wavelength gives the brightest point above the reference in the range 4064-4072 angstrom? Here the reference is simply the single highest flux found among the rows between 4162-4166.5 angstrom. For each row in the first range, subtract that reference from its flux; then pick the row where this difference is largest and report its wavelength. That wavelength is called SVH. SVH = 4069.36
